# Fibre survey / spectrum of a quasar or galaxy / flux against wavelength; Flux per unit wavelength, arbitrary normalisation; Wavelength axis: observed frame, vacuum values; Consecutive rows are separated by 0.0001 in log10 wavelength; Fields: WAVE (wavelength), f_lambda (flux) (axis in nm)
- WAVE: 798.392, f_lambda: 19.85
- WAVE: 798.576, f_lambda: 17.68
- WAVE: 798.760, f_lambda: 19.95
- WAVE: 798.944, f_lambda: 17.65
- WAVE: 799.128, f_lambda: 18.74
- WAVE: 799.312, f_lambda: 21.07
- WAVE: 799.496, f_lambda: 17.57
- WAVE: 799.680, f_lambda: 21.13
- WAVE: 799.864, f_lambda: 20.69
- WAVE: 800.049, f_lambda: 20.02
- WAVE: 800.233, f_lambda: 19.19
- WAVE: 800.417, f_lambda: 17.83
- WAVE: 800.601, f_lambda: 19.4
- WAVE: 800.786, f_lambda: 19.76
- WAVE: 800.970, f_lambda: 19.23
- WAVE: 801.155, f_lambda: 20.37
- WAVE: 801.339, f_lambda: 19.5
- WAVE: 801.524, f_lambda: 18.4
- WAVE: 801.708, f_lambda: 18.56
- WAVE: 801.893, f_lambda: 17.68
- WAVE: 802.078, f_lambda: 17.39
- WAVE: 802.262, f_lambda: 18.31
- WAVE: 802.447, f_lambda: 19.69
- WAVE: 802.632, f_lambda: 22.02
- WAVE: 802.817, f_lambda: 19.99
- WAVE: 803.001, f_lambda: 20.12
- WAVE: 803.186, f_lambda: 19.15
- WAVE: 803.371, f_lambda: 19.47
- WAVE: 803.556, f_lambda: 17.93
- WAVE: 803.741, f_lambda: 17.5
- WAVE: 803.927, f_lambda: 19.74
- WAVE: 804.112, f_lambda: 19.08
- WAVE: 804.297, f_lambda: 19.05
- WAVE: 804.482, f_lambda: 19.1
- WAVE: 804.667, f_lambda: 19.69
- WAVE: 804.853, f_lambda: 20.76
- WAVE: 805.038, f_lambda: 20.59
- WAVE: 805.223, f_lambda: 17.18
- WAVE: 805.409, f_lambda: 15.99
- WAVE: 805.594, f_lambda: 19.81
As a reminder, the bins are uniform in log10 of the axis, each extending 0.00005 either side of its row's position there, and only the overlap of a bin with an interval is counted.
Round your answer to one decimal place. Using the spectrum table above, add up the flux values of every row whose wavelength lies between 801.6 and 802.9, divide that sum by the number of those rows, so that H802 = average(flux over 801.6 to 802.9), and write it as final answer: 19.1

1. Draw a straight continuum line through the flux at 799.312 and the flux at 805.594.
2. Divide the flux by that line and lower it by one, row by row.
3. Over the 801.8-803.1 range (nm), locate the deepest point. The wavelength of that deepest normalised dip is 802.078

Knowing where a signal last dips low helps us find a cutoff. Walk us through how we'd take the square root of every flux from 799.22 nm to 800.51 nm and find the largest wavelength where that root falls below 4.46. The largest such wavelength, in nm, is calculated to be 800.417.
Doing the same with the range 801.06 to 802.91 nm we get 802.447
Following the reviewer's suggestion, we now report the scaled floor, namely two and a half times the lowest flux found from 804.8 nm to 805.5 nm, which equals 40.0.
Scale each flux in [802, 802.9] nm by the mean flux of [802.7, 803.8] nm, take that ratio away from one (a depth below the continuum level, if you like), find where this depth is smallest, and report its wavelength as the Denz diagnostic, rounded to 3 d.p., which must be 802.632 nm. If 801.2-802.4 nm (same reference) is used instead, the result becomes 801.339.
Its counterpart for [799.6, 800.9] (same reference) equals 799.680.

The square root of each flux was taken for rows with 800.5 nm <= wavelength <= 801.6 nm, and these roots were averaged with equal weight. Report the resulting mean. 4.41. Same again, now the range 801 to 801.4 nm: 4.46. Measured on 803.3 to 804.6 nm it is 4.34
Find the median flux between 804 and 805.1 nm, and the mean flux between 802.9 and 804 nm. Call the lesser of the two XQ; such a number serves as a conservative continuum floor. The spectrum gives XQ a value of 19.0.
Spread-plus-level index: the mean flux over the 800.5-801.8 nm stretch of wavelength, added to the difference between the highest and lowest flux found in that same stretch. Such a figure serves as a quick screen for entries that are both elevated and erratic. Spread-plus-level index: 21.3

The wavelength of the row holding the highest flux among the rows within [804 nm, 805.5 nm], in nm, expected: 804.853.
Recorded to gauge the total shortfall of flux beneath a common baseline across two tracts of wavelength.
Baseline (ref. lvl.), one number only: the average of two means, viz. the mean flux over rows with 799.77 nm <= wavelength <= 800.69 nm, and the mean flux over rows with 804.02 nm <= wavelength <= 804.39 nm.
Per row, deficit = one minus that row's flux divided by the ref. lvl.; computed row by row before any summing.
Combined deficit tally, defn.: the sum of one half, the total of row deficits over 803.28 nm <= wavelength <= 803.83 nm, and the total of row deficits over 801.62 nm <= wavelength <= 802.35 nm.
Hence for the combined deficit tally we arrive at 0.91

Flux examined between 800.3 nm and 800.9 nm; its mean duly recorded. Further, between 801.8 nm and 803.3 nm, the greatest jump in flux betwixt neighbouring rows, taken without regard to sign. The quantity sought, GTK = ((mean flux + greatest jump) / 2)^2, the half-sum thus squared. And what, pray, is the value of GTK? 114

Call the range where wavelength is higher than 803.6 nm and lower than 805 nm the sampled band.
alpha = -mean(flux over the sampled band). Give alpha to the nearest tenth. -19.3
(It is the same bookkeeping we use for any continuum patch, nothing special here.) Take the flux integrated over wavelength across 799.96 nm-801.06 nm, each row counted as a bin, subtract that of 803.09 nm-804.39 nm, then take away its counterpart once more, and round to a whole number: -28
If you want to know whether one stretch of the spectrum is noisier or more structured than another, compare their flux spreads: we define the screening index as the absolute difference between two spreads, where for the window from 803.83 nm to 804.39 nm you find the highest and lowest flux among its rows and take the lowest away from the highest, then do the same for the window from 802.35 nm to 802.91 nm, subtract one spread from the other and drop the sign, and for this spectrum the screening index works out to 1.6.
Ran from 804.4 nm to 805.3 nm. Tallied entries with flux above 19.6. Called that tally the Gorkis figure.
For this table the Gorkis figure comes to 3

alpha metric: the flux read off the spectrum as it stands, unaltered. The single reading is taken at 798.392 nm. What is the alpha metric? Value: 19.85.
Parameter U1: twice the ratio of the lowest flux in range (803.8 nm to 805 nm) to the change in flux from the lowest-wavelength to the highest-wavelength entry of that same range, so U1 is 37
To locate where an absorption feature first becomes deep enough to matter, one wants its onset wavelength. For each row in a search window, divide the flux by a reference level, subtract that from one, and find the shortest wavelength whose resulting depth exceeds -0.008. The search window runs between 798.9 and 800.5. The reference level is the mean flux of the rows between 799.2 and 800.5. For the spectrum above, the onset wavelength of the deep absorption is 798.944 nm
